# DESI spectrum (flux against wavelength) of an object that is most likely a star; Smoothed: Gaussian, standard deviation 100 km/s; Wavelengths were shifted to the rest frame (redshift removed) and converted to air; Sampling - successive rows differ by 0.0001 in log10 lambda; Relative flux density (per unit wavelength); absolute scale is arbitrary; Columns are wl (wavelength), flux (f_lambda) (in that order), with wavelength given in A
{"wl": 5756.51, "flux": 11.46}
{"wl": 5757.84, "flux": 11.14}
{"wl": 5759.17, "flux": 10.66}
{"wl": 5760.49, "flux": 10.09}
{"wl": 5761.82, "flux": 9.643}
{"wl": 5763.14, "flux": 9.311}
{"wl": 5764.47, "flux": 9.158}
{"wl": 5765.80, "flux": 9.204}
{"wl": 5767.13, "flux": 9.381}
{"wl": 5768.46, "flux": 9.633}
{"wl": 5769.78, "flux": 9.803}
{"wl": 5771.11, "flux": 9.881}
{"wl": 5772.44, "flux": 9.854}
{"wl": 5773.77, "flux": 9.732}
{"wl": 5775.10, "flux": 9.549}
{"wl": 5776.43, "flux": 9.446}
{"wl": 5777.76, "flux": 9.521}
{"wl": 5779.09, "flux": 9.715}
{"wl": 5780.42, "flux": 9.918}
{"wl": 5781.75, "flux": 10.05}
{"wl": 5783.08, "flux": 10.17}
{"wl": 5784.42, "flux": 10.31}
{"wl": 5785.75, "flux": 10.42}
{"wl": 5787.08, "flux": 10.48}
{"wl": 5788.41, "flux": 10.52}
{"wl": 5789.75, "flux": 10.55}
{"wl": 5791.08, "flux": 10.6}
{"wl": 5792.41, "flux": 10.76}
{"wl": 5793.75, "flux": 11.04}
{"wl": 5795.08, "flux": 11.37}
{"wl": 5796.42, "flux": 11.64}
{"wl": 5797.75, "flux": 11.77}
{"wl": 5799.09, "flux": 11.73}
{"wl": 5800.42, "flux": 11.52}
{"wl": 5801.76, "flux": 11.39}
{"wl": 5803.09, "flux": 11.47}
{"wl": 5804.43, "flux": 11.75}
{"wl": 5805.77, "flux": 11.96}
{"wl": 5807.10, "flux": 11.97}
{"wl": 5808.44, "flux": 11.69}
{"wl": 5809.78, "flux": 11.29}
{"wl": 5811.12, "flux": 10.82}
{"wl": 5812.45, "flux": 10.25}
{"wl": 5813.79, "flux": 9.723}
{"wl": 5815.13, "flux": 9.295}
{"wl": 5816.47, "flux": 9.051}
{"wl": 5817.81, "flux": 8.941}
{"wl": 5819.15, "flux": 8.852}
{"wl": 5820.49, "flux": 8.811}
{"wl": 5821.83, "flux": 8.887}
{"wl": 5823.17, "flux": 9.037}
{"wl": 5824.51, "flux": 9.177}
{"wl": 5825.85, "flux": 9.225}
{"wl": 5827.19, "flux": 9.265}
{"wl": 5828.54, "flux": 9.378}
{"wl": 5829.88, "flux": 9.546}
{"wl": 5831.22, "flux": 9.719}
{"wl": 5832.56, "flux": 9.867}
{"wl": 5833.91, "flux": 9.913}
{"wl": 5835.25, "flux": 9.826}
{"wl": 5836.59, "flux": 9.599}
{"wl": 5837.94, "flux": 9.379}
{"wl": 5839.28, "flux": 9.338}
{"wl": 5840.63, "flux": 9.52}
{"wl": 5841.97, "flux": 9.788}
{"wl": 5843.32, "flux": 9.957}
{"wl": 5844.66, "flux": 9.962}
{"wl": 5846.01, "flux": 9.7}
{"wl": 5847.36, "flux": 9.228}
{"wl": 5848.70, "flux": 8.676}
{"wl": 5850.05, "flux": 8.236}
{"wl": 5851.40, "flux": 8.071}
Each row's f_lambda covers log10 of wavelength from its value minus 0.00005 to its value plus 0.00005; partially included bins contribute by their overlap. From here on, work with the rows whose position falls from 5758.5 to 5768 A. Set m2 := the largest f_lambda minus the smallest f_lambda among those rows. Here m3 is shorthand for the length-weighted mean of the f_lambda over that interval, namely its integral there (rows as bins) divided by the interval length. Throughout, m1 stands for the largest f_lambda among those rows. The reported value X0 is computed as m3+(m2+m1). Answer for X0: 21.8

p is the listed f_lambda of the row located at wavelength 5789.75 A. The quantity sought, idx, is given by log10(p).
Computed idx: 1.023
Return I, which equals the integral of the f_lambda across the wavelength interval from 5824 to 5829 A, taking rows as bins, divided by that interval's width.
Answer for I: 9.2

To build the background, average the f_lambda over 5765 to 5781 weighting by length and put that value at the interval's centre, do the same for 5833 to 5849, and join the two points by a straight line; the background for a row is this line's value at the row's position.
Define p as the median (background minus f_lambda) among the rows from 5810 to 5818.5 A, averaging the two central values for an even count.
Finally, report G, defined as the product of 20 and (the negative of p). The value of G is -2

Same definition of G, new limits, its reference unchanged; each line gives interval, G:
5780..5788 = 12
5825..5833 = -3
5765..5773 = 2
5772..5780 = 0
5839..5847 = 3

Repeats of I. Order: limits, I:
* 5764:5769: 9.3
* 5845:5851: 9.0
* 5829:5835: 9.8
